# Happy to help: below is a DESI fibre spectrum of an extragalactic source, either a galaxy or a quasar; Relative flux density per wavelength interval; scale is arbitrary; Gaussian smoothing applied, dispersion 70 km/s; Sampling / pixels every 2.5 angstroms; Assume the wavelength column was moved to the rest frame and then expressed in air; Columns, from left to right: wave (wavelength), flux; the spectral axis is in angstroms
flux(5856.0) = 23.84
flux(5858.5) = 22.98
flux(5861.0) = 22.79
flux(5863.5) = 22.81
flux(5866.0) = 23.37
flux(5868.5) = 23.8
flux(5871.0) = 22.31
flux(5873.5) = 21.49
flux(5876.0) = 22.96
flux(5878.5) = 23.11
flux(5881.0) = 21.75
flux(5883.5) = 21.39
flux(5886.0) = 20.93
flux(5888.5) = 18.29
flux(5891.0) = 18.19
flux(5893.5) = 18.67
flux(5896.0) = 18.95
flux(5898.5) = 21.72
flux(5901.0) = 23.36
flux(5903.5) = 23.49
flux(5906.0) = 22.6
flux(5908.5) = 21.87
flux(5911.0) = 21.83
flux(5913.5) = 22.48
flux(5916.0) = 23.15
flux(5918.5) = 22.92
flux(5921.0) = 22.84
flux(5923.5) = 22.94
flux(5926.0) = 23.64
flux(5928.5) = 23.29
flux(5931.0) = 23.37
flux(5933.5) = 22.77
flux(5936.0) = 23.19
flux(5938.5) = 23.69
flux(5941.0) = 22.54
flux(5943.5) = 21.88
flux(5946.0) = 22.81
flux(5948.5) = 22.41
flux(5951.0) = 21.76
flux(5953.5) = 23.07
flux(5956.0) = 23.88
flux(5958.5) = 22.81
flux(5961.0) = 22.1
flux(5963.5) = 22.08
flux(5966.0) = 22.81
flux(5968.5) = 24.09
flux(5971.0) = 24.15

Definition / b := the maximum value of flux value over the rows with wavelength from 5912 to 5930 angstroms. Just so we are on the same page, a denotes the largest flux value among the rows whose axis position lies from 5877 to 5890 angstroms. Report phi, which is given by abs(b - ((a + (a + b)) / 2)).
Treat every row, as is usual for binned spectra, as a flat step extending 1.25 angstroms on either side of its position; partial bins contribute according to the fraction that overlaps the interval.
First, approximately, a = 23.11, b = 23.64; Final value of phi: 11.3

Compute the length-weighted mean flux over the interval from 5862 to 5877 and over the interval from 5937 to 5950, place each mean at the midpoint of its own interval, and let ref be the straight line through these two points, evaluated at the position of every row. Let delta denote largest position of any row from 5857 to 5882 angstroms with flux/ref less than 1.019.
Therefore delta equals 5881.0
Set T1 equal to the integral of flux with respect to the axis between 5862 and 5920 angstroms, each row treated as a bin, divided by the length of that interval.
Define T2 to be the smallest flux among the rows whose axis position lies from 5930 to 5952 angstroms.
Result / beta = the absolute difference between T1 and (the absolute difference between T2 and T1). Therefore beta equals 21.8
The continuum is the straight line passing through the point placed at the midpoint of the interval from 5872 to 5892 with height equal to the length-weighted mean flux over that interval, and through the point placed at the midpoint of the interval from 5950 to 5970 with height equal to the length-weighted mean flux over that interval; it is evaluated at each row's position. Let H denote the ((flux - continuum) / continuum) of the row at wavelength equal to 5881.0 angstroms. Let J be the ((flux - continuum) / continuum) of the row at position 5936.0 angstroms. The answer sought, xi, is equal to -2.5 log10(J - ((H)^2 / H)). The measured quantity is 5.5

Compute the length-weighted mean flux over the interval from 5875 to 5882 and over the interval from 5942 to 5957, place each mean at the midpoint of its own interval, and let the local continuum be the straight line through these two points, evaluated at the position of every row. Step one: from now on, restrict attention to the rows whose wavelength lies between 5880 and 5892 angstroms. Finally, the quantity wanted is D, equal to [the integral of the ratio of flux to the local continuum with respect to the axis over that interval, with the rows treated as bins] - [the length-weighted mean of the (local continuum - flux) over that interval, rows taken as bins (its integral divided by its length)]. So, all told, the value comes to 8.2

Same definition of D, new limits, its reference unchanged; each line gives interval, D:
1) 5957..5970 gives 13.3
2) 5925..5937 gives 13.0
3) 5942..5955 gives 12.7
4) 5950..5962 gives 12.2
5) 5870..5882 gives 11.6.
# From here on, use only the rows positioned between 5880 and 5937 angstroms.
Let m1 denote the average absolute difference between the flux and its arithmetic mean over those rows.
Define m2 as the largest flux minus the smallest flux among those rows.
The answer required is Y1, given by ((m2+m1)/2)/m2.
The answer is 0.623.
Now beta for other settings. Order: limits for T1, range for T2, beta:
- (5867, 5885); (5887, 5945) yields 18.2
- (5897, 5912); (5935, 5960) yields 21.8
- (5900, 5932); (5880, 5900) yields 18.2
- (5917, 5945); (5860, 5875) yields 21.5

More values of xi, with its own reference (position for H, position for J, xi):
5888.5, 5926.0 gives 1.7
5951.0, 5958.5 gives 3.5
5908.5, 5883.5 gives 5.8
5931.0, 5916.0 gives 5.5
